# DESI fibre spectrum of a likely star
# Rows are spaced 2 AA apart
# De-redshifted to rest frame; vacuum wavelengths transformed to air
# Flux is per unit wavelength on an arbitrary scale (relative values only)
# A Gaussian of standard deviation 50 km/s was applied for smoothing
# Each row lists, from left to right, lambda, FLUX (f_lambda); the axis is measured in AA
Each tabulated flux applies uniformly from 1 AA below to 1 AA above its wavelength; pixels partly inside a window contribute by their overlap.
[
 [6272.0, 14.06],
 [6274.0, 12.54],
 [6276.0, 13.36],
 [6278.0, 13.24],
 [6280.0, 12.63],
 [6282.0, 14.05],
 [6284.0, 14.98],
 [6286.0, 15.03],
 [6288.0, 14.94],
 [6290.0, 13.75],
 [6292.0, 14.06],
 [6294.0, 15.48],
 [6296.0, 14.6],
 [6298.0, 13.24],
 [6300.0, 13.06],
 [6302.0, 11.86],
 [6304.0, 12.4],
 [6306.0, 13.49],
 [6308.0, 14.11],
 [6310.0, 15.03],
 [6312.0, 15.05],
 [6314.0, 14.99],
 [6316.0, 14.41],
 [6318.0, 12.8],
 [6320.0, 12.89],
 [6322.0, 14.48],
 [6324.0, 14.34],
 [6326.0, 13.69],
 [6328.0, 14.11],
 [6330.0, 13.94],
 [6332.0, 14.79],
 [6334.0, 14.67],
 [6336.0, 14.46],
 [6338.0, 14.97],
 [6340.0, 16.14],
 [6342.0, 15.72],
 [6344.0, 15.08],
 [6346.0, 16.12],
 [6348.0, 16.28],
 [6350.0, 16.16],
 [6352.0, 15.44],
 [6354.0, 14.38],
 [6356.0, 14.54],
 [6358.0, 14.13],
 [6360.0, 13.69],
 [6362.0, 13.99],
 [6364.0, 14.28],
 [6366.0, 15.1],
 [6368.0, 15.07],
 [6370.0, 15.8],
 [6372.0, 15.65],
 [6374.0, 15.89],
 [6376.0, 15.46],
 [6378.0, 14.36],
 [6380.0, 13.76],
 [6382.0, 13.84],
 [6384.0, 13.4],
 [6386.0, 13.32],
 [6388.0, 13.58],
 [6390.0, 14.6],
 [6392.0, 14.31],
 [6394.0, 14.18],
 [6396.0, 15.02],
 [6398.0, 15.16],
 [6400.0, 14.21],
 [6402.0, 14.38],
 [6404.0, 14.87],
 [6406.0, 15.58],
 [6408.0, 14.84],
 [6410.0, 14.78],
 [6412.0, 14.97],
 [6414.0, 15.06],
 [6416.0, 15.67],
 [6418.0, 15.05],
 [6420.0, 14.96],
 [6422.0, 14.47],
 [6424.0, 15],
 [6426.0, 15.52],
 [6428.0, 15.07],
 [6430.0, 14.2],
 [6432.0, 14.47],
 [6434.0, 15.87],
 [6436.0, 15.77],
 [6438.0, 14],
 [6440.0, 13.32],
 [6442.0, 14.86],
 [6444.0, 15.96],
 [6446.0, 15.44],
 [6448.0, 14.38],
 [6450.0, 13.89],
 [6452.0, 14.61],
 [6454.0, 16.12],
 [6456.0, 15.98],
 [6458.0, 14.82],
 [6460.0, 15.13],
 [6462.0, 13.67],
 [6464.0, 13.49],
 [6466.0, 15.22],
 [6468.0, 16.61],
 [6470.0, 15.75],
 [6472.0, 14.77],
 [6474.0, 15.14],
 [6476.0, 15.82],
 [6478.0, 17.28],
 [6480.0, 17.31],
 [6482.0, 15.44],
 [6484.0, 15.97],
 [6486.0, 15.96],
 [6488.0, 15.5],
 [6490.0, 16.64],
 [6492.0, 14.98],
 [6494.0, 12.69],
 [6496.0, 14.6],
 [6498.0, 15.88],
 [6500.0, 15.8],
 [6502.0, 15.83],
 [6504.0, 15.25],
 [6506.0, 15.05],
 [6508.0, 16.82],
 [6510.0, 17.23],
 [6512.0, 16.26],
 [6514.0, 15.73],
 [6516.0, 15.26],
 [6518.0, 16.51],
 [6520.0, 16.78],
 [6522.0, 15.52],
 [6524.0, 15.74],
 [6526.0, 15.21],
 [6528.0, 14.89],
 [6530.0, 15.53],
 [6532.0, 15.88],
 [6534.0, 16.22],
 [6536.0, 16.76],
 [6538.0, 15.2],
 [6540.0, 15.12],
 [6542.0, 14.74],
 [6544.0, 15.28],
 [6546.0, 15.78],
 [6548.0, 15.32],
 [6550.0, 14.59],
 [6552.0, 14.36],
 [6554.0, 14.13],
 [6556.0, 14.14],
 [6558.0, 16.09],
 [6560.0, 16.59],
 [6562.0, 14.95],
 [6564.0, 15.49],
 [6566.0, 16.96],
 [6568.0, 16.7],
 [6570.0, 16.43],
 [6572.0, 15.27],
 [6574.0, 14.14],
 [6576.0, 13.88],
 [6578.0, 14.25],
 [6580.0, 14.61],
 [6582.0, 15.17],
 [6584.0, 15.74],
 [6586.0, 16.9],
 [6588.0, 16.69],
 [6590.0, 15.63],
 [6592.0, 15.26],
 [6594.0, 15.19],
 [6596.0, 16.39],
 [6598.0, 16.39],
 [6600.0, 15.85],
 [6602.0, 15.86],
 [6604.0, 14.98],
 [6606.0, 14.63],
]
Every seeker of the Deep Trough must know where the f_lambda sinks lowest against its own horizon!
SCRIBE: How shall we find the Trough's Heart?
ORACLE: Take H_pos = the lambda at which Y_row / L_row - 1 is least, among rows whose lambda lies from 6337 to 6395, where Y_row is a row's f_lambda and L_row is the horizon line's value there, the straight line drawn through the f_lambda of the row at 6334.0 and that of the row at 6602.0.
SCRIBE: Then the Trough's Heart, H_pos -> 6386.0 AA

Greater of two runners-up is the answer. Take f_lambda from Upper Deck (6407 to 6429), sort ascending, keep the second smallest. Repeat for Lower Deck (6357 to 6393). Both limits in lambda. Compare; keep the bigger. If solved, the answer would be 14.8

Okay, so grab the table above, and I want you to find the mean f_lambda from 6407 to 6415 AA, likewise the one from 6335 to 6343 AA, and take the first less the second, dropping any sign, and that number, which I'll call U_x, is 0.41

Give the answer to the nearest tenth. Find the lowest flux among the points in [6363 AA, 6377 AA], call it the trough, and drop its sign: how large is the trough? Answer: 14.3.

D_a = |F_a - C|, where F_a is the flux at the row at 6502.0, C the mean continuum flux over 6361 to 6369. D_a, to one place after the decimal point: 1.2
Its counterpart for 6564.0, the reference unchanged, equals 0.9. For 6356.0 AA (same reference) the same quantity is 0.1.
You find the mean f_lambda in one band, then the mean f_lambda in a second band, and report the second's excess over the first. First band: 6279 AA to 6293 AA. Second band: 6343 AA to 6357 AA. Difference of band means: 1.2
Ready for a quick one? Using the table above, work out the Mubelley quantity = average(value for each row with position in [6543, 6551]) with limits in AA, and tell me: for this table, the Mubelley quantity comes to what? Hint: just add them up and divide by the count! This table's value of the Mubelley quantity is 15.2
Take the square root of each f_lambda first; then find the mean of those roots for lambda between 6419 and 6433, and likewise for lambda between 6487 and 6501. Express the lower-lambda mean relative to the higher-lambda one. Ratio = 0.989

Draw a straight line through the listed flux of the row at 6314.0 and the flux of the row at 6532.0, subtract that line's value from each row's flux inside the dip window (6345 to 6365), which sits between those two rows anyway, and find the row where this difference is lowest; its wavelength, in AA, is 6360.0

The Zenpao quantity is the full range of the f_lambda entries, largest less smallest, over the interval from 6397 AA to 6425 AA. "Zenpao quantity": 1.5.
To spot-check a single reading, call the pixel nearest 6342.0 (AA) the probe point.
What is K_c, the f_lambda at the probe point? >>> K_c 15.72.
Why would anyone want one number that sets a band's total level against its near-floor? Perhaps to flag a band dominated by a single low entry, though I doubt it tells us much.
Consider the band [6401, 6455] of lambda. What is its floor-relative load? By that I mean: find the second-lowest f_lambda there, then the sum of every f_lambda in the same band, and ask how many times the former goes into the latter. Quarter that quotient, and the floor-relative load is 7.26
